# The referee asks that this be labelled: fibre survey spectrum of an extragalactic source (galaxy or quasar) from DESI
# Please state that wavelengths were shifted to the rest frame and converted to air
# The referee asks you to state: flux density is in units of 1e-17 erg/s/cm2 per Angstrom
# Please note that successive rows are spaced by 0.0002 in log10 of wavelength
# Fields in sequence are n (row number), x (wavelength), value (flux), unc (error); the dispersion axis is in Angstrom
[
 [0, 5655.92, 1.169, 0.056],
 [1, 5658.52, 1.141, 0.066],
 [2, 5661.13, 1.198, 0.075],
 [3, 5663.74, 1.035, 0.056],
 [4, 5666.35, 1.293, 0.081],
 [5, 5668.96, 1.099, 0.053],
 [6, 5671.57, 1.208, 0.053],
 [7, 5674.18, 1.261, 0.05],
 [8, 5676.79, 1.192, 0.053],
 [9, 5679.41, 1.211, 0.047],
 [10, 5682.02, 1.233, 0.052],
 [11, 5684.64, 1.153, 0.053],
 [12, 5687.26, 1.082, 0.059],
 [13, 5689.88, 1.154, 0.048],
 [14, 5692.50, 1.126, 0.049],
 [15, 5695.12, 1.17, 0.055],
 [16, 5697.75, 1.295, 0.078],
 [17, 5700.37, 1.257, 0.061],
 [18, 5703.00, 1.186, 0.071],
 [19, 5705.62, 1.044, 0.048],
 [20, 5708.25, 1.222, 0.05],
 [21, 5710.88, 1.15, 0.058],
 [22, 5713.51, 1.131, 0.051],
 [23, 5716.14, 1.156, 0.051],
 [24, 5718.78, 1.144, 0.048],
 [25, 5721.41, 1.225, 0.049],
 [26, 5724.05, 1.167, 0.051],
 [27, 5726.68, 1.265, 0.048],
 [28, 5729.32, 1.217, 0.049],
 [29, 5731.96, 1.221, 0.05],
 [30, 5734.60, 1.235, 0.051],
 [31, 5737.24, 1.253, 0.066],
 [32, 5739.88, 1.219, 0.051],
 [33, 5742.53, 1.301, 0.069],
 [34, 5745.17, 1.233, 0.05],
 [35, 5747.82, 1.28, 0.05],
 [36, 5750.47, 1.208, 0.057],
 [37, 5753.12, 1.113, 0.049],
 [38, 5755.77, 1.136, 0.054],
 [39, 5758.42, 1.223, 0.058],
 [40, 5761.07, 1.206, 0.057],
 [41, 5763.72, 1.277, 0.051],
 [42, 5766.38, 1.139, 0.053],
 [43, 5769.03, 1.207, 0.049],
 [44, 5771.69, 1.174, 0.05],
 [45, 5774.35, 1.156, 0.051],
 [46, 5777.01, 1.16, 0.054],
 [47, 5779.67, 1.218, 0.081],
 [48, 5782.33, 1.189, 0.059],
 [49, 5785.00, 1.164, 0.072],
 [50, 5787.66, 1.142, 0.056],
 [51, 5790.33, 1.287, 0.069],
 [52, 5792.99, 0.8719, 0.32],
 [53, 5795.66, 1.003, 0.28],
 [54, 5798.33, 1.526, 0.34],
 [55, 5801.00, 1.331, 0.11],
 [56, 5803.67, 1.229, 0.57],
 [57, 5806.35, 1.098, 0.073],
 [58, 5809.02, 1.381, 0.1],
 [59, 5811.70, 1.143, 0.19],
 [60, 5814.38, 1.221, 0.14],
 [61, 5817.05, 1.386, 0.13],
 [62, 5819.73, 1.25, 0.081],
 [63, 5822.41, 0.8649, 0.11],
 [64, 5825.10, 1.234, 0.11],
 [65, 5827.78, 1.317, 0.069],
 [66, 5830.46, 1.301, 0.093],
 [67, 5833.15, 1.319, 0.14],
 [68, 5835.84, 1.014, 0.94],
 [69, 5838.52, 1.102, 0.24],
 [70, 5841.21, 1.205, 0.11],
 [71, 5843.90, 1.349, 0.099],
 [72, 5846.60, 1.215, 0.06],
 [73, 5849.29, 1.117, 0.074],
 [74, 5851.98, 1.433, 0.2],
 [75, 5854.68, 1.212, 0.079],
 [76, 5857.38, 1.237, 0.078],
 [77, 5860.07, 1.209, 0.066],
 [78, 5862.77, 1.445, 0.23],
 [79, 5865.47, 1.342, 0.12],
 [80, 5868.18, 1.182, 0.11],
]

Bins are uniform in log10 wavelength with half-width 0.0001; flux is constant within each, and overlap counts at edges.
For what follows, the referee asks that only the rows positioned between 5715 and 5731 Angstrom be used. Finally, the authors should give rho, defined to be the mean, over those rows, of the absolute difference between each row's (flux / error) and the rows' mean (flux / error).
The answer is 1.1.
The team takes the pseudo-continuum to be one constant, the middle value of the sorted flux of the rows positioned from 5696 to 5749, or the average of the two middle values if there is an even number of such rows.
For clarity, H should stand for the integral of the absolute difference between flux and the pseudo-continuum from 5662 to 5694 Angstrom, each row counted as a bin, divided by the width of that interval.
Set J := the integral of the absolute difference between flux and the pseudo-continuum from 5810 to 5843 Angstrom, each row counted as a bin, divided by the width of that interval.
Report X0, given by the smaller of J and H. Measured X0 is 0.071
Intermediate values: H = 0.07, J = 0.106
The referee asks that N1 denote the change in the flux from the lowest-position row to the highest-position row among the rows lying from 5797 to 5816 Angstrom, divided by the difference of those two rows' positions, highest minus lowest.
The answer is -0.019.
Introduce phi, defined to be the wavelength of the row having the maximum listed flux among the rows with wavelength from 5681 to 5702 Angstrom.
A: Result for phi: 5697.75 Angstrom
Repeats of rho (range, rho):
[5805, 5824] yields 3.2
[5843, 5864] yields 3.7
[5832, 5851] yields 4.9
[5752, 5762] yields 0.6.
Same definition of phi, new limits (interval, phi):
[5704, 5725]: 5721.41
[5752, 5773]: 5763.72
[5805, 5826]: 5817.05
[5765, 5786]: 5779.67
